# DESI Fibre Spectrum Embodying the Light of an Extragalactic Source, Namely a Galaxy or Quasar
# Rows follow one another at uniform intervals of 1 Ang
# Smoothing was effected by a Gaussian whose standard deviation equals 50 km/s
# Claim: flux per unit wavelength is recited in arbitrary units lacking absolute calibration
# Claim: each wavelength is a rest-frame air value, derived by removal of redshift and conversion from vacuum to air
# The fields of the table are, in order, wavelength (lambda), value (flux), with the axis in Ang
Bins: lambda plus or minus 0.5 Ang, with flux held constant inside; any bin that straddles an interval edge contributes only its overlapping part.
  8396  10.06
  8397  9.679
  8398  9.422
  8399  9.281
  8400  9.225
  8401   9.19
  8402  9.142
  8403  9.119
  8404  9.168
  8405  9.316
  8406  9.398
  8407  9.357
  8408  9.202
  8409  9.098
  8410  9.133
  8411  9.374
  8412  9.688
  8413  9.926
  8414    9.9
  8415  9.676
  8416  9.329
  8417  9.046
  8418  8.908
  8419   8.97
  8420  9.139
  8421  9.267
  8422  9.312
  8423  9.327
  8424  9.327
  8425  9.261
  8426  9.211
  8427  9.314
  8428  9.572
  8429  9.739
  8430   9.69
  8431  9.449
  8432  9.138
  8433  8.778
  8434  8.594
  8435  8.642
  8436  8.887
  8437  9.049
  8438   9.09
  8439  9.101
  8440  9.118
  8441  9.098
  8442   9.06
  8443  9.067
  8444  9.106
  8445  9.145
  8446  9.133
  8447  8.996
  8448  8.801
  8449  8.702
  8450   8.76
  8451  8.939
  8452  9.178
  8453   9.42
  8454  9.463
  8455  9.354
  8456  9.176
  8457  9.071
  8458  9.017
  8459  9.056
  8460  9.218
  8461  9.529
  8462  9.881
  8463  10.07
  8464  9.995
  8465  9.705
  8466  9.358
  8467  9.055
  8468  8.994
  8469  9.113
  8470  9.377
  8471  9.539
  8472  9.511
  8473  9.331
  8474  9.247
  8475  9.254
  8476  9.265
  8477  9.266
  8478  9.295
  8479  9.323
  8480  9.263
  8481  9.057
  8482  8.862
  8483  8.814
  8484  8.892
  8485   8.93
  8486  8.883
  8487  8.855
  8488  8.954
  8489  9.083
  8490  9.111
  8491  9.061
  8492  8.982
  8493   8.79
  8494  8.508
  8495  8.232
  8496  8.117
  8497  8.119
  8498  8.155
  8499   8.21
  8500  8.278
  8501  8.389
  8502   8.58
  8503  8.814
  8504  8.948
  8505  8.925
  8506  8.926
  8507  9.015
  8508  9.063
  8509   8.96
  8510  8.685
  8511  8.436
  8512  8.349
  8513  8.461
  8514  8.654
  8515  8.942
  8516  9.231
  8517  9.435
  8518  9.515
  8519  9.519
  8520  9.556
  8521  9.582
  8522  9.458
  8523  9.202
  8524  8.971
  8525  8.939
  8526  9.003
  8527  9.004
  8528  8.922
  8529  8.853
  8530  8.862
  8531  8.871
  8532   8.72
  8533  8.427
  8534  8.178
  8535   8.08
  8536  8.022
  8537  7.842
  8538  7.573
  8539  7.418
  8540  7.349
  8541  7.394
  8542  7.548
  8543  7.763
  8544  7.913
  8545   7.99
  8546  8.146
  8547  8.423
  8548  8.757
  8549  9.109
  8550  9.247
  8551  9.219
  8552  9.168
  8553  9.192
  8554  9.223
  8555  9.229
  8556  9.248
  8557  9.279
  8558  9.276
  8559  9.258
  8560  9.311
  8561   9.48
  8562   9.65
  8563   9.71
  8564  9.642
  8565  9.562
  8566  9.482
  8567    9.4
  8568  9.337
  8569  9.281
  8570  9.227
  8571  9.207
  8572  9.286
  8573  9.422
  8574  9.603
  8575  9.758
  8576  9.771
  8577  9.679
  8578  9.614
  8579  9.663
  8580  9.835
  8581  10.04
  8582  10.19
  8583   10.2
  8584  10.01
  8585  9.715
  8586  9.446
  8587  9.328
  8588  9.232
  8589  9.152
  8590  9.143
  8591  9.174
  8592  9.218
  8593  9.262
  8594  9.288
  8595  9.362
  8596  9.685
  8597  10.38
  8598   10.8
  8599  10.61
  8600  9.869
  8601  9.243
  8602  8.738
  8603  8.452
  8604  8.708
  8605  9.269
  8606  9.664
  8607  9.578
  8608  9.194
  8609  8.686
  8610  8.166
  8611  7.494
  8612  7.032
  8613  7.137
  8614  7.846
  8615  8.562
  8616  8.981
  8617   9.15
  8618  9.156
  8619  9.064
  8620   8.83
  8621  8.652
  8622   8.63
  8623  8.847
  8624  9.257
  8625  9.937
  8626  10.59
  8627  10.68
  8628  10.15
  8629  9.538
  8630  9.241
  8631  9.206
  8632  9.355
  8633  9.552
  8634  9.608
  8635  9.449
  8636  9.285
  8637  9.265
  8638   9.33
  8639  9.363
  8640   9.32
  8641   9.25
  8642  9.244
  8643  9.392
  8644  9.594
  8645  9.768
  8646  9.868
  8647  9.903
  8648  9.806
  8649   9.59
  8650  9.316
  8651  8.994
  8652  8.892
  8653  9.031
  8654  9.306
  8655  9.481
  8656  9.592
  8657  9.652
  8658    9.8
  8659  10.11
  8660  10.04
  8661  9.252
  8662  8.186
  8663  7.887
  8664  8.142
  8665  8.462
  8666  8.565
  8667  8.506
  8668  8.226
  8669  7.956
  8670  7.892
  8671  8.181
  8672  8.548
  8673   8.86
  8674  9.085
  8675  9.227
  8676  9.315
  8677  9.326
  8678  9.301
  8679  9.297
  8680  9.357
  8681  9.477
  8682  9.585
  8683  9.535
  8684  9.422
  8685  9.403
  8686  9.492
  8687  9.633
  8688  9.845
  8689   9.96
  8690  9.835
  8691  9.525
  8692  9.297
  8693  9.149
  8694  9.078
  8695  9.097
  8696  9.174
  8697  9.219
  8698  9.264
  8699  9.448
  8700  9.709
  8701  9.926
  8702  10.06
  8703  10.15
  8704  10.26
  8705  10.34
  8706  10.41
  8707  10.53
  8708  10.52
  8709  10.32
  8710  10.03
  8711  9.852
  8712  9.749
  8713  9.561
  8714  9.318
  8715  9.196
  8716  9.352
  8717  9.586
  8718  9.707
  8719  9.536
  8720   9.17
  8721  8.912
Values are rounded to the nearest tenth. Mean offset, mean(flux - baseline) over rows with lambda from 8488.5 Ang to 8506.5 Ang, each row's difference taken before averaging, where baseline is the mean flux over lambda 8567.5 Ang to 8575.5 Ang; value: -0.8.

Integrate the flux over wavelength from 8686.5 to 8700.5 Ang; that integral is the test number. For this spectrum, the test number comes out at 132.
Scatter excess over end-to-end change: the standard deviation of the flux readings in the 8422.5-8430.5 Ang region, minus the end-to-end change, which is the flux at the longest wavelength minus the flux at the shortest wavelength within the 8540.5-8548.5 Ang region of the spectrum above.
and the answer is -1.2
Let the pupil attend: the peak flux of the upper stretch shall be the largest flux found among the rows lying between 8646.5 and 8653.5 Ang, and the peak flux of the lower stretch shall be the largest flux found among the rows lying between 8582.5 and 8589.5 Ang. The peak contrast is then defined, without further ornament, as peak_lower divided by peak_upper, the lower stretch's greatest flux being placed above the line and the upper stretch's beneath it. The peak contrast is 1.030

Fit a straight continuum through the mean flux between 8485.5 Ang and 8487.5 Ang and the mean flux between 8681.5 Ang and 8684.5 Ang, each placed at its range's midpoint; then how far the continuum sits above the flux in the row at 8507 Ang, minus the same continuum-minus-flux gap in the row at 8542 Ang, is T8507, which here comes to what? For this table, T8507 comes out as -1.6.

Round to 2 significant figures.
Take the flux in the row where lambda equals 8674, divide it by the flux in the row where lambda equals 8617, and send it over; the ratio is 0.99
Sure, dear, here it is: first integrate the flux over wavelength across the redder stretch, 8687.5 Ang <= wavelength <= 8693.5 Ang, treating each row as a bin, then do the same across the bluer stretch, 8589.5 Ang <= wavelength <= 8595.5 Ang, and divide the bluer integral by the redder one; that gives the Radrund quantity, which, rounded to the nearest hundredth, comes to 0.96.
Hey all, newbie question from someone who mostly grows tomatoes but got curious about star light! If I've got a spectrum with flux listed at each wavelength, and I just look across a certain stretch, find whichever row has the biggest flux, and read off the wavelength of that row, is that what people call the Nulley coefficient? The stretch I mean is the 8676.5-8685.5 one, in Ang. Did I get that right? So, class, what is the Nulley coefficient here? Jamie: 8682 Ang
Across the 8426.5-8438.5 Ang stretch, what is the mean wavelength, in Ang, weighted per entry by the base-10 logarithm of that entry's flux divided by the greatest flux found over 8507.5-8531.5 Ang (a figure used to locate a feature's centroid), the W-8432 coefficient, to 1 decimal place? 8434.6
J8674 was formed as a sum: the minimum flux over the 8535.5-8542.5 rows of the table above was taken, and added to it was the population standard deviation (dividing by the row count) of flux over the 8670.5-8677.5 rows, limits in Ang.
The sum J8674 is 7.8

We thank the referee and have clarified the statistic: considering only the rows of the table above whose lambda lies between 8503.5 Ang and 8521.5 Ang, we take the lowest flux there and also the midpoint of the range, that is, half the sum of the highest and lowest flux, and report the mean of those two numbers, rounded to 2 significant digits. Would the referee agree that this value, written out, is 8.7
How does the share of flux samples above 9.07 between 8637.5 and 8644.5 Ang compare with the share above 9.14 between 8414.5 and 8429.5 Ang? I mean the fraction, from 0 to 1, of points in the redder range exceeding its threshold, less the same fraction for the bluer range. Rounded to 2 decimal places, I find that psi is 0.27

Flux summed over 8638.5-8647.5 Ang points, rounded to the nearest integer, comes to 86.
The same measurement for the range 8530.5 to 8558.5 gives 237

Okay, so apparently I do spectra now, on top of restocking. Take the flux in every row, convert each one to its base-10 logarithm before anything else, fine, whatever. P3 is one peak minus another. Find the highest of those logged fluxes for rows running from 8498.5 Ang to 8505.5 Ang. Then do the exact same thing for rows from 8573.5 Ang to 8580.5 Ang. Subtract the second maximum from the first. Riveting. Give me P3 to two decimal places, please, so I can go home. -0.04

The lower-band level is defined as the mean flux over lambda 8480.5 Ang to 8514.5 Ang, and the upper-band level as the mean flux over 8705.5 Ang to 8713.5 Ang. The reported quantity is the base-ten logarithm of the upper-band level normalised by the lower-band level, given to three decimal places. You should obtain 0.065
